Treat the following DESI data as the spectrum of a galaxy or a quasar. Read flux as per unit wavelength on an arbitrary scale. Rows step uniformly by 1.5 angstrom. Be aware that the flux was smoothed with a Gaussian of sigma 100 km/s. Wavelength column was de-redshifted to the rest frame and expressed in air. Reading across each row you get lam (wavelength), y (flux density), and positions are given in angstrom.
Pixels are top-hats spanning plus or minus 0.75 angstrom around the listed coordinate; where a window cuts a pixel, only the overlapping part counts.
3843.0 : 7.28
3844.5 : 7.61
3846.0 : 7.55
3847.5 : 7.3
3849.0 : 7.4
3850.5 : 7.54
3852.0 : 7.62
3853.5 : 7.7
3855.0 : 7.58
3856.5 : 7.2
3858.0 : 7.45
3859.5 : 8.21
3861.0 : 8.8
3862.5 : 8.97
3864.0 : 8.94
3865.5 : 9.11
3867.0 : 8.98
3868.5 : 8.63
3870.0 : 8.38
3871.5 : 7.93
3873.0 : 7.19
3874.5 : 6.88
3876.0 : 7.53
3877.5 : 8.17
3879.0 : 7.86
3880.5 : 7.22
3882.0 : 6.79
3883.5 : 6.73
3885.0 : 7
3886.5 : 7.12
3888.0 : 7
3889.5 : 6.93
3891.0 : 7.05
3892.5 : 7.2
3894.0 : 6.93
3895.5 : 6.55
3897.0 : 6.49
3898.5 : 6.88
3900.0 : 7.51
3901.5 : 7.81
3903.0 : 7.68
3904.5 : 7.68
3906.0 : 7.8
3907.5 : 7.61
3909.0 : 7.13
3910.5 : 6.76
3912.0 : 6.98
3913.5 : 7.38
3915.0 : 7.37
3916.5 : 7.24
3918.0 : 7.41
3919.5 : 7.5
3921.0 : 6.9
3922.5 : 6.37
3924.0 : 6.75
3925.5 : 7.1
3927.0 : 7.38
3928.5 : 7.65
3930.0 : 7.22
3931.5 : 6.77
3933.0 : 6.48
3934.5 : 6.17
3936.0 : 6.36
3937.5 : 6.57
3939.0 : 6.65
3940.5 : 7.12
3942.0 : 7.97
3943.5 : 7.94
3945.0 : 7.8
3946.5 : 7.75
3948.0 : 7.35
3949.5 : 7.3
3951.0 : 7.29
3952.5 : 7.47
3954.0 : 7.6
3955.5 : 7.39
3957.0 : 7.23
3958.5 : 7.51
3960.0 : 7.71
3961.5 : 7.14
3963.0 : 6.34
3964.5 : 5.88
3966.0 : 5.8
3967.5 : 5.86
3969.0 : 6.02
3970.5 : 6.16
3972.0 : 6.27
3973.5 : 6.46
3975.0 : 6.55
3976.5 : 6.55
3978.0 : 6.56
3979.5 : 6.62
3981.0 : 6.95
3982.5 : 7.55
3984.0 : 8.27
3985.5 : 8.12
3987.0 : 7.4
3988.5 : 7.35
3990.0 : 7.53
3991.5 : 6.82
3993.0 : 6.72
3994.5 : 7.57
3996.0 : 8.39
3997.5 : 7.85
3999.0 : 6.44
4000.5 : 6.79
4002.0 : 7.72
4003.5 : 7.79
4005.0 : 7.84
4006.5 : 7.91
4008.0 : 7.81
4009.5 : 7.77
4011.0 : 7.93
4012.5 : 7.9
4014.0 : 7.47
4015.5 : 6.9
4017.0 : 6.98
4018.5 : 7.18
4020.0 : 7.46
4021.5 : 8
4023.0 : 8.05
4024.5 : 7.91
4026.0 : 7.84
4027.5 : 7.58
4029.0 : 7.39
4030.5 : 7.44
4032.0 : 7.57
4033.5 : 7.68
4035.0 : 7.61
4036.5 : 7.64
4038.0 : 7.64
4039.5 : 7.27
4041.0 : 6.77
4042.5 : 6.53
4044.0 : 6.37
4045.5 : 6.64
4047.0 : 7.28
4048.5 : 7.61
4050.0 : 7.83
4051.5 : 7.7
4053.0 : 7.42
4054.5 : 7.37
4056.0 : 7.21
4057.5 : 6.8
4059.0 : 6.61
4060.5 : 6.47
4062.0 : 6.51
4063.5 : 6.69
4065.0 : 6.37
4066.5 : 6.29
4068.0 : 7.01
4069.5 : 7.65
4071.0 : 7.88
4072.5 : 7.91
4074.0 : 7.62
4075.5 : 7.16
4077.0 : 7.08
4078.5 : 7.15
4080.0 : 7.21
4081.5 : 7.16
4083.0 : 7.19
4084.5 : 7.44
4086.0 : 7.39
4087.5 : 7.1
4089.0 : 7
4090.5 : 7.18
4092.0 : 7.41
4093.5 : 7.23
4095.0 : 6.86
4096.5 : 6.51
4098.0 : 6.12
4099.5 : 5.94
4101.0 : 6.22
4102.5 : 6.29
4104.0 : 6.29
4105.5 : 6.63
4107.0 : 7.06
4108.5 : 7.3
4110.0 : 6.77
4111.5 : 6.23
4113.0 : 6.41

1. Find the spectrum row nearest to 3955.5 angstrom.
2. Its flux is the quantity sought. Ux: 7.39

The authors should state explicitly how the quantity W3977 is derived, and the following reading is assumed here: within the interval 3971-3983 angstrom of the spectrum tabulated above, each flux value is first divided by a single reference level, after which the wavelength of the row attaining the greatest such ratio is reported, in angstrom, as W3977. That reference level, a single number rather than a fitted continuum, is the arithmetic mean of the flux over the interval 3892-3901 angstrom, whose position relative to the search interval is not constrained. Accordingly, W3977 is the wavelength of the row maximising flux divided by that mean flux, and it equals 3982.5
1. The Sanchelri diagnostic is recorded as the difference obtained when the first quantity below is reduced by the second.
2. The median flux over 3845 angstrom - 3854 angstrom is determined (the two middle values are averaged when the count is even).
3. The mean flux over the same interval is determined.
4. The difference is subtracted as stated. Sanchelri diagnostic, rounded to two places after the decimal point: 0.03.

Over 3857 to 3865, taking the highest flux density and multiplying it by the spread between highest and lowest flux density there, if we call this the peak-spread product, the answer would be 14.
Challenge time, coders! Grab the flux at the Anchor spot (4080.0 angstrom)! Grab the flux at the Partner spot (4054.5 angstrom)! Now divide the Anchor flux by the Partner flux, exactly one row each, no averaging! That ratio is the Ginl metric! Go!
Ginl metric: 0.98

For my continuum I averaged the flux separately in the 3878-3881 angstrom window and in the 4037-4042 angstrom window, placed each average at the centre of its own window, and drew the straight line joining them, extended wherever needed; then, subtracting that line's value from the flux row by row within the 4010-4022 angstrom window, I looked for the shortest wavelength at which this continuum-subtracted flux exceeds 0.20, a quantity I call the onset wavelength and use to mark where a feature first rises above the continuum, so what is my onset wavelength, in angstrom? 4011.0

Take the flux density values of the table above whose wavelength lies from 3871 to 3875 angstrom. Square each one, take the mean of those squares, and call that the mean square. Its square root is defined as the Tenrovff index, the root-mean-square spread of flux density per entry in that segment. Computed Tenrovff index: 7.35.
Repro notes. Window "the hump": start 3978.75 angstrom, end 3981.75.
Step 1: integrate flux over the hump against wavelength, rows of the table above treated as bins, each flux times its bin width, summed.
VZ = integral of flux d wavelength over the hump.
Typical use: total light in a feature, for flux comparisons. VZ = 20.4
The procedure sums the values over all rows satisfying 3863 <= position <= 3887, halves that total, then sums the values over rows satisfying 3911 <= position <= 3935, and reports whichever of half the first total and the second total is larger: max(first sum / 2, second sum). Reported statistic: 112.7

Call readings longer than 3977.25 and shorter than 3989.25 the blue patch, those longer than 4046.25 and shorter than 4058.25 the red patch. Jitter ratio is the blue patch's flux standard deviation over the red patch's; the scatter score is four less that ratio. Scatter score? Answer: 2.0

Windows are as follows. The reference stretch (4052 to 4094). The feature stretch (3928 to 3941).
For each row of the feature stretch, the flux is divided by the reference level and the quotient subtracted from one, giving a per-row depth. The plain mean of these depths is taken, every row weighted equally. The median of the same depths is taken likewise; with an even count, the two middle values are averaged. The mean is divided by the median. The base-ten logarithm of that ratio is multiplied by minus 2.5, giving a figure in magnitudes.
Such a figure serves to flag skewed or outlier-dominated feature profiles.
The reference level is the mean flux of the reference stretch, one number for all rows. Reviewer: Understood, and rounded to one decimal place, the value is 0.3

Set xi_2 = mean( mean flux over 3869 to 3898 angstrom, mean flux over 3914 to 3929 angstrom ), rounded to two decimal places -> 7.19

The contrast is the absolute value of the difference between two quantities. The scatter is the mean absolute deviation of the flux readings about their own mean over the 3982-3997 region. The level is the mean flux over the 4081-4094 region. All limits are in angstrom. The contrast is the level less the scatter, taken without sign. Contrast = 6.82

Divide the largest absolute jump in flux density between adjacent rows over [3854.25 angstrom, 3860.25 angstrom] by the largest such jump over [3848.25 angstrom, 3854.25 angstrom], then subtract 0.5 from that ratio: 4.9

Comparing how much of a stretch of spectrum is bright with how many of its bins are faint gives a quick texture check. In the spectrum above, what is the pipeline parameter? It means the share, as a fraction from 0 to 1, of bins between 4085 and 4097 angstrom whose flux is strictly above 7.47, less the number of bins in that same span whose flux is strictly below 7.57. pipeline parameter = -8.0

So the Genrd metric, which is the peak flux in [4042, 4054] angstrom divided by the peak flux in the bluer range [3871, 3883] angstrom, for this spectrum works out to 0.96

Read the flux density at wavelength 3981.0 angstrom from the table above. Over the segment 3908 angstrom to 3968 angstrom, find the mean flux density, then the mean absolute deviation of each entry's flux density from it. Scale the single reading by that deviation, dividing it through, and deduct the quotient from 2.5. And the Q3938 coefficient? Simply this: -12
